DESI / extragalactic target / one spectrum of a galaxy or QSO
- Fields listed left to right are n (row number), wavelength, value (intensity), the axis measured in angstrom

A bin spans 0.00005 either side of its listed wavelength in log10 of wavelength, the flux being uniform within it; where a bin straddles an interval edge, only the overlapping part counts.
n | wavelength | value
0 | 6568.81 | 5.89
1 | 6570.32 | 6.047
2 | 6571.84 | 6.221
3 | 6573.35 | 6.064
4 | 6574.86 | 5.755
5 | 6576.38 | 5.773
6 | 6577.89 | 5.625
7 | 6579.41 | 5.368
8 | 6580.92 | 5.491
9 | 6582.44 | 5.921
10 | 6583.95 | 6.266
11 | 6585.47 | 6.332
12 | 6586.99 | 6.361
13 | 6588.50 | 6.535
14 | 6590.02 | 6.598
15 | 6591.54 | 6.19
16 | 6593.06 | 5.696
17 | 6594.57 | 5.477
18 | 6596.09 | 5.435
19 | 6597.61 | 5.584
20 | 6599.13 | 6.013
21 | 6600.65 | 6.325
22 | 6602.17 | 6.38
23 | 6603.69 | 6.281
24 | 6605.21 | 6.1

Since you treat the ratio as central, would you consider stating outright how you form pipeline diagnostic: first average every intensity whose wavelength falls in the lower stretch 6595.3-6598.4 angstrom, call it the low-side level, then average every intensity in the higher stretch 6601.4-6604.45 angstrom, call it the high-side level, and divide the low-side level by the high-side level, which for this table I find 0.87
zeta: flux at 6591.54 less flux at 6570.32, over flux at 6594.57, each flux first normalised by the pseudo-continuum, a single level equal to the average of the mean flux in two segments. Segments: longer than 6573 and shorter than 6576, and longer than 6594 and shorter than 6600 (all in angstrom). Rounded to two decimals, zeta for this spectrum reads 0.03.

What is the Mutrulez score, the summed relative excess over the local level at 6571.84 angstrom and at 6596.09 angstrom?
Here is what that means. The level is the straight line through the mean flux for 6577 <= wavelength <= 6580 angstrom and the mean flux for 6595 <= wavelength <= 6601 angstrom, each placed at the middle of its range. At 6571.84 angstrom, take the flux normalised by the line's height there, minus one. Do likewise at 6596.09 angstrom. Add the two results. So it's 0.09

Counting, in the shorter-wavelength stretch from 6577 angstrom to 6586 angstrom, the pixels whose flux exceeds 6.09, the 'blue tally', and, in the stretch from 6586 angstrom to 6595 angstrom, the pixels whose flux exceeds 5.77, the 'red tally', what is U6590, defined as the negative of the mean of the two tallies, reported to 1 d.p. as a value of -3.0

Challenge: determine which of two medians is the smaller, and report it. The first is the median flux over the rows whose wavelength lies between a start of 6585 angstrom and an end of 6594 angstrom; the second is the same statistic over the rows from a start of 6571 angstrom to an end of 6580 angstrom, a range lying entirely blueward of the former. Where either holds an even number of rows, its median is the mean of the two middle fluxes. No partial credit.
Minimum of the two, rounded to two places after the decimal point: 5.76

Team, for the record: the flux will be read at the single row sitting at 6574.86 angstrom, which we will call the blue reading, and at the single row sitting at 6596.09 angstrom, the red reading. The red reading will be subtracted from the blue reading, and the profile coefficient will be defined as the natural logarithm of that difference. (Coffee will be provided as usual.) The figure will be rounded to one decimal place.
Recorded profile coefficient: -1.1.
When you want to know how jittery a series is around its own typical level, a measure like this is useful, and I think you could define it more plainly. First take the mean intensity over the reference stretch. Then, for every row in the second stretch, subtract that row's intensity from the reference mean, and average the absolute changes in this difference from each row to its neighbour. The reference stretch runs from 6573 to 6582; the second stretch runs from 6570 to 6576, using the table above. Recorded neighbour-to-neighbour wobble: 0.213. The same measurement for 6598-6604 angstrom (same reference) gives 0.155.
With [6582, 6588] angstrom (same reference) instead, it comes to 0.147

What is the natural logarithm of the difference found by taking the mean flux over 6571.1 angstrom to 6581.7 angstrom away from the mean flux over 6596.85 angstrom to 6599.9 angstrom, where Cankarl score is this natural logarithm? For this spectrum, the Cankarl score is -3.2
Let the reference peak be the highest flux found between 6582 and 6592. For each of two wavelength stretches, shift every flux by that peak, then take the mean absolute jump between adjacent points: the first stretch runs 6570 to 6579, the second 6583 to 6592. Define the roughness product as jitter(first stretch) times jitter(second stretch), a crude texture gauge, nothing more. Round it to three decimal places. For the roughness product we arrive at 0.024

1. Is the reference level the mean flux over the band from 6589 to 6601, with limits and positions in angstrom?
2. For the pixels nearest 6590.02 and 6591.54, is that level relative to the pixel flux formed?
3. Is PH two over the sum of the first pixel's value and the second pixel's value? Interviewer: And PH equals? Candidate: 1.08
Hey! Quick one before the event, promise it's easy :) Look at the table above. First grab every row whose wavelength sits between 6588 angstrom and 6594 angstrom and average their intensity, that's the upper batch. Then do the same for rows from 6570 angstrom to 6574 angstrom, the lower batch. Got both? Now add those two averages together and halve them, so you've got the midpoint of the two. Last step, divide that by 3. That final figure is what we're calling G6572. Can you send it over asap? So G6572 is 2.06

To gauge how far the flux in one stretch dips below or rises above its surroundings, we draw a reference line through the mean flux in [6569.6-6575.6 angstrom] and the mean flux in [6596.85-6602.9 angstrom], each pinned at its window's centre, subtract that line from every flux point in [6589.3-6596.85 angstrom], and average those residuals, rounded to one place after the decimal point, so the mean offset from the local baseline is -0.2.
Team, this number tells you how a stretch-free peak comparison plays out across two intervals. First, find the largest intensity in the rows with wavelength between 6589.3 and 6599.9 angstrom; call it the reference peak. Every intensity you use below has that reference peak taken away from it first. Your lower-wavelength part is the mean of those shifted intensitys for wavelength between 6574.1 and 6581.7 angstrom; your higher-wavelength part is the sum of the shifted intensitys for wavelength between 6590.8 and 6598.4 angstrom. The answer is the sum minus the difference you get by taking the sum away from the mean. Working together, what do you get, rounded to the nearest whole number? -8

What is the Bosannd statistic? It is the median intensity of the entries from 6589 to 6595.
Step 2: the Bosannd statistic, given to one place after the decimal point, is 5.9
